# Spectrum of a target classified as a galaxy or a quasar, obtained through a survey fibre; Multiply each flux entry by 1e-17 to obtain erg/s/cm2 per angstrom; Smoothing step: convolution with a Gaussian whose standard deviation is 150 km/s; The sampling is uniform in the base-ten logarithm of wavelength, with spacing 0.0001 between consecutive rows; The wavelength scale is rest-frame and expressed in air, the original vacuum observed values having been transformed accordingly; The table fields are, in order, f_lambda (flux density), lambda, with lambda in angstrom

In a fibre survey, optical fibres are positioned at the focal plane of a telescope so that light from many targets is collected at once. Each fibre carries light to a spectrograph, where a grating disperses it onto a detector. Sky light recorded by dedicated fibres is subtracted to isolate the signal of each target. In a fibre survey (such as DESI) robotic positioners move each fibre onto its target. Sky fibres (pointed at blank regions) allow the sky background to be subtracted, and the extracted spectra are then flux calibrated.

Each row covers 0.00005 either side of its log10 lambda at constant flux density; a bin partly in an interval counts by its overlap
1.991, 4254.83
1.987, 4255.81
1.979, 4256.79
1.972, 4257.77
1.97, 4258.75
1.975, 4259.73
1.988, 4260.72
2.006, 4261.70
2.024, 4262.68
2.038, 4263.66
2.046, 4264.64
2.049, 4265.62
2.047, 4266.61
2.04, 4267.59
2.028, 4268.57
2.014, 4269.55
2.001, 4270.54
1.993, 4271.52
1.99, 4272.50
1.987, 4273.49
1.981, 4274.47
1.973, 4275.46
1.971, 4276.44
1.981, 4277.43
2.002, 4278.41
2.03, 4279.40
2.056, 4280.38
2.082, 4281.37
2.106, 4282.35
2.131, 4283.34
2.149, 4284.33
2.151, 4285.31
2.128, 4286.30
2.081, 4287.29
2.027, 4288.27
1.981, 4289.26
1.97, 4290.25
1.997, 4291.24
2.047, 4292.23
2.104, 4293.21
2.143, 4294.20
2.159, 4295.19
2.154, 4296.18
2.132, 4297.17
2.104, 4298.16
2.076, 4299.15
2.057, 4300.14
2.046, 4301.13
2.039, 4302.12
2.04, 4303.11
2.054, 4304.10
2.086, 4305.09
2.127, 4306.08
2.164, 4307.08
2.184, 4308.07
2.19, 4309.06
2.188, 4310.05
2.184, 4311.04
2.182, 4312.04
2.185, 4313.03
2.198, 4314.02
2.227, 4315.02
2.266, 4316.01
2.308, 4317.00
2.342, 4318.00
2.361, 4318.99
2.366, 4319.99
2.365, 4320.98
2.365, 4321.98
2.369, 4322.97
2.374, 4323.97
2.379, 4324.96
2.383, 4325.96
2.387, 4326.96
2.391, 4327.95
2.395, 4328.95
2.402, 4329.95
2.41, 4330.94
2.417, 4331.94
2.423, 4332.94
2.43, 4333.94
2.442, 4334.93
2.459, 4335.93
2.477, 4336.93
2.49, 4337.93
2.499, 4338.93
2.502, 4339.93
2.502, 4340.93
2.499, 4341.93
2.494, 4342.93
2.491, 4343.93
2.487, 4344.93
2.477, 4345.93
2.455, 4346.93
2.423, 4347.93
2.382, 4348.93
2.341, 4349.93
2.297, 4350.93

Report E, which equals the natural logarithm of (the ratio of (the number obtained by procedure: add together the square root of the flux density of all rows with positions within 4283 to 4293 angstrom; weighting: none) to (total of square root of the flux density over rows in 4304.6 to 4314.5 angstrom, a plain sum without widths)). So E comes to -0.02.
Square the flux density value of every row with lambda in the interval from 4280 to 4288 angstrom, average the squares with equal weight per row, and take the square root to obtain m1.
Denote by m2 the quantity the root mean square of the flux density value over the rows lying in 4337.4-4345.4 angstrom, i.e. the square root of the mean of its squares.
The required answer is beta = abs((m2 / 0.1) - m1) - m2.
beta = 20.3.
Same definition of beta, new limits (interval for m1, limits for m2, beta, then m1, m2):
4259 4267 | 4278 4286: 16.8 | 2.02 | 2.09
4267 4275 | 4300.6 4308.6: 16.8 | 2.00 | 2.09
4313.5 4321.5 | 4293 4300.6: 16.7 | 2.30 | 2.12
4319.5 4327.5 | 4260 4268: 15.9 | 2.37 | 2.03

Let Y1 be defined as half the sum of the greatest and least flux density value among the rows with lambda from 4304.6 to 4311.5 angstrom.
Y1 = 2.14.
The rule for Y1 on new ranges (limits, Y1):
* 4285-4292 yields 2.06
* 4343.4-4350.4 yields 2.42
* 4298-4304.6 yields 2.07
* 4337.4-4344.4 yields 2.50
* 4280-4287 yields 2.10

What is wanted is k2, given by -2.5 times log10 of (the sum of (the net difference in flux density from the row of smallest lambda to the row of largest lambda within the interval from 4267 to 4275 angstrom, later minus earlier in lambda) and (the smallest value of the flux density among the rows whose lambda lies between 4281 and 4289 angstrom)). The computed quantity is -0.74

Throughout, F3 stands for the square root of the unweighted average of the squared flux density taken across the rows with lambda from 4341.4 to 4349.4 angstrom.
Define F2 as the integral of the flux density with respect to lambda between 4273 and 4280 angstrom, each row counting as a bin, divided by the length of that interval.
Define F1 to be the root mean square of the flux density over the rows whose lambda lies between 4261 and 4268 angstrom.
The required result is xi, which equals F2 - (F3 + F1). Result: -2.51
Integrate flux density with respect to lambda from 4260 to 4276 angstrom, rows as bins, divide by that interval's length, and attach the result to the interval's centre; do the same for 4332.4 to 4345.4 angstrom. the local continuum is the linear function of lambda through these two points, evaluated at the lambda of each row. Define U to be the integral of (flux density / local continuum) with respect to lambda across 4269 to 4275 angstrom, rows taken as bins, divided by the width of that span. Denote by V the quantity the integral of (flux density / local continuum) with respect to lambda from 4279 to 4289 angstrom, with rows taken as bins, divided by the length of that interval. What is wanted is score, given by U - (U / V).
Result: -0.011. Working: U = 0.98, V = 0.989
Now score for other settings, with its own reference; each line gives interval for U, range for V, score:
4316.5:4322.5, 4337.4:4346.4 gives -0.001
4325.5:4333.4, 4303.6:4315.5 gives -0.055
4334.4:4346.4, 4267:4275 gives -0.013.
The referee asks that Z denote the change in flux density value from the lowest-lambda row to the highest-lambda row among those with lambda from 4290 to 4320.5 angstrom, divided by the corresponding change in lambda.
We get 0.013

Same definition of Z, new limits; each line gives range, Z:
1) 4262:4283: 0.004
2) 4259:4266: 0.013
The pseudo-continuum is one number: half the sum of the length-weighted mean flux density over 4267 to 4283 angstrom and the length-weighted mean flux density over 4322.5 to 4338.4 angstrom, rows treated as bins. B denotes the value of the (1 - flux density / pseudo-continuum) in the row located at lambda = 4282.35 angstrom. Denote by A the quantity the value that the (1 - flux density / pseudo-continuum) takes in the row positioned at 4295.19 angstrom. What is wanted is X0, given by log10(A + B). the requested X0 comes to -1.13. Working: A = 0.03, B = 0.05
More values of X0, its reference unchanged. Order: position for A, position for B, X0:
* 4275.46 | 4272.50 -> -0.68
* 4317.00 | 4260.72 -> -1.22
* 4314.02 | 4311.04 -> -1.66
